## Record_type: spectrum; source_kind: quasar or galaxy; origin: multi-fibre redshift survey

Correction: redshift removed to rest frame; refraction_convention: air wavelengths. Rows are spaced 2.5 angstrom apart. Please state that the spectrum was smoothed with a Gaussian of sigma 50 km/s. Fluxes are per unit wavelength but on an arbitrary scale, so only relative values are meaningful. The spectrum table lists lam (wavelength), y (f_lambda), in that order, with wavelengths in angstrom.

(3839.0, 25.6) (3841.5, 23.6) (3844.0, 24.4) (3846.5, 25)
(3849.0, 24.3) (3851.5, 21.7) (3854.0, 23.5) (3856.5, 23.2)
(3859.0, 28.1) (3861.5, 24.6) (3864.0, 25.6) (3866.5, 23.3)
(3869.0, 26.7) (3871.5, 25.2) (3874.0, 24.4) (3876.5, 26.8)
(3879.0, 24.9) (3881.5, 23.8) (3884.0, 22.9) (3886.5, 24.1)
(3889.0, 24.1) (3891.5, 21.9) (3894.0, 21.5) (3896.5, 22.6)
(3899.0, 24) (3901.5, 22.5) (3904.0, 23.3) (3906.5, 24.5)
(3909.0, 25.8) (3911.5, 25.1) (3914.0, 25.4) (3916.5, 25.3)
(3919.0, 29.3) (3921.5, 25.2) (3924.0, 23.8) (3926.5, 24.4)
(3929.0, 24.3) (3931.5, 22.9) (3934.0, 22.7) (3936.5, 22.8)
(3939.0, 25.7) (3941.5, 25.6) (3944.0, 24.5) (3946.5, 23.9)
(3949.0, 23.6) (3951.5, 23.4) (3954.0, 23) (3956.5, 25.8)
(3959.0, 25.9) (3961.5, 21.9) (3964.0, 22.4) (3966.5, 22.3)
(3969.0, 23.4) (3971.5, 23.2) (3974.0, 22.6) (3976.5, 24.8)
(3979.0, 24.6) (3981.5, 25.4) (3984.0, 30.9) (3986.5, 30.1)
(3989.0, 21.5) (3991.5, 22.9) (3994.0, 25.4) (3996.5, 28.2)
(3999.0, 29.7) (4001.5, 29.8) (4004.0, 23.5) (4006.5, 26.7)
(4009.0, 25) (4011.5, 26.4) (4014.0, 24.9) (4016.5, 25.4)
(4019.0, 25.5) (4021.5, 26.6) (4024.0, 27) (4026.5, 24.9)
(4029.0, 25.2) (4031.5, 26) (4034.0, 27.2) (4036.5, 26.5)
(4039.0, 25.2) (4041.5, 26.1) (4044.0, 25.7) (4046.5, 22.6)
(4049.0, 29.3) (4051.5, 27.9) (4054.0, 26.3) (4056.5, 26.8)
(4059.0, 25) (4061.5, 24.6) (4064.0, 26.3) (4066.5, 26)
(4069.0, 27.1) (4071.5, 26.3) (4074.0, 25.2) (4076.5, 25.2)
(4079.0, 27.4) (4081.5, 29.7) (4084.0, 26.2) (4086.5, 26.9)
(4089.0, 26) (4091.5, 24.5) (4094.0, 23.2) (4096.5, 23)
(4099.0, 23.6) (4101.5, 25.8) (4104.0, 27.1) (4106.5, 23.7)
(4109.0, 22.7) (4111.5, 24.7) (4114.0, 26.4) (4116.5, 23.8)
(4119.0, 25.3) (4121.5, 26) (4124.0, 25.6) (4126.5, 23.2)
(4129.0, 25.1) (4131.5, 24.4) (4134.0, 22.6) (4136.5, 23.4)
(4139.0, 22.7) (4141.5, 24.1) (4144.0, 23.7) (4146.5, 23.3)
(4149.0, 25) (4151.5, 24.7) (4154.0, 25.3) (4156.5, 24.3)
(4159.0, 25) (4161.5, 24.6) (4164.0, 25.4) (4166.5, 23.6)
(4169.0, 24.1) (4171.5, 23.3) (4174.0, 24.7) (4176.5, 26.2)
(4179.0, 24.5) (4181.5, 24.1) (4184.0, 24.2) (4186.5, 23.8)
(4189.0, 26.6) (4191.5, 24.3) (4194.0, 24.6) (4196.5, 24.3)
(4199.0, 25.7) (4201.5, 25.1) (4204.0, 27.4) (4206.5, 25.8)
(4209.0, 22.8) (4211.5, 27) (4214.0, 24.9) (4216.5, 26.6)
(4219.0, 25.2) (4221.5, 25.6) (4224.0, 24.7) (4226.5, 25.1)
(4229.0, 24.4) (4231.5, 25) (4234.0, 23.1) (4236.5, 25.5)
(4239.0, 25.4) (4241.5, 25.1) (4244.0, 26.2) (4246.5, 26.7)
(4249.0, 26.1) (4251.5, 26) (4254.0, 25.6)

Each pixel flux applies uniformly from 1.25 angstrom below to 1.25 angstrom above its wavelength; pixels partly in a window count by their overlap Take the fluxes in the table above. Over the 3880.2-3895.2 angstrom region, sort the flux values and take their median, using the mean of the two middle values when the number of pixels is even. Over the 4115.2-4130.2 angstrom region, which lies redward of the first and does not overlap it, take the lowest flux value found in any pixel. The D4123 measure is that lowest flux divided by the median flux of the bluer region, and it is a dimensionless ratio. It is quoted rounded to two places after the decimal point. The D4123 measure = 0.99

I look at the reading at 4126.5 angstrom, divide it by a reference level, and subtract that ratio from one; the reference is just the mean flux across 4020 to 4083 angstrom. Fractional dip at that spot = 0.12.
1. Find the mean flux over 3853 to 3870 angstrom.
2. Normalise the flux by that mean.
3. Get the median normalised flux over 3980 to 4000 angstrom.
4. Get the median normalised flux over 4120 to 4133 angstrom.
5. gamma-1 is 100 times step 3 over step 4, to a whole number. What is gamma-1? 107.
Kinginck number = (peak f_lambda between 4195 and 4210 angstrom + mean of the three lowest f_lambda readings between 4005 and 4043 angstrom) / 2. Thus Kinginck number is 26.2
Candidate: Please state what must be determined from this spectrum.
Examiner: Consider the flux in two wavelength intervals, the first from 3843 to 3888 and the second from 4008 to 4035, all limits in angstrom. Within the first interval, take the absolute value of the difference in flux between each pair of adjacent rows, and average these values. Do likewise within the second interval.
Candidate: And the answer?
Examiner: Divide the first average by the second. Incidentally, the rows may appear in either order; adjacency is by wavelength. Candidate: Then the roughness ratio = 1.9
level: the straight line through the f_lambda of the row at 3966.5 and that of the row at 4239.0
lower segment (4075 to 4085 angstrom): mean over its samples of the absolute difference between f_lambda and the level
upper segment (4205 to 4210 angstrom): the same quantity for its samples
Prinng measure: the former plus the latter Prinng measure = 5.0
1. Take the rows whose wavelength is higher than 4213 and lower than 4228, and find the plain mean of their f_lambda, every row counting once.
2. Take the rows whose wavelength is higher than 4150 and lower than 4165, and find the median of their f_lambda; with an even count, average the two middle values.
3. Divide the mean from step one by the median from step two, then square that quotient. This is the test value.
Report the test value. 1.04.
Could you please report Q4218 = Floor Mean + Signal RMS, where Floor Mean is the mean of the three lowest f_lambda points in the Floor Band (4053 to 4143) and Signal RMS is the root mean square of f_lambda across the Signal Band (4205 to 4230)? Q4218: 47.9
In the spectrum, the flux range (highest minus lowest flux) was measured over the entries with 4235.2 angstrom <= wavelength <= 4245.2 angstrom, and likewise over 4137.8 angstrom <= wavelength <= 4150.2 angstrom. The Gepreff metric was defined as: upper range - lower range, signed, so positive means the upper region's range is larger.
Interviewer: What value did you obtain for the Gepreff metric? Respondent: -1.2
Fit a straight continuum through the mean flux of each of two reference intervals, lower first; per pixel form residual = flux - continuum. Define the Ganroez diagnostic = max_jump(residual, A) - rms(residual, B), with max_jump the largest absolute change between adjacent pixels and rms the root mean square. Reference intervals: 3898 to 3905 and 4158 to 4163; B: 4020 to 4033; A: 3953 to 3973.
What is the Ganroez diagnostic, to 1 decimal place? 1.9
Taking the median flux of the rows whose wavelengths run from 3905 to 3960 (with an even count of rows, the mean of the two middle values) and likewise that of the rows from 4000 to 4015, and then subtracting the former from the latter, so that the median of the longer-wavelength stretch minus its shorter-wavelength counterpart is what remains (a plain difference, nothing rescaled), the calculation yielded 1.2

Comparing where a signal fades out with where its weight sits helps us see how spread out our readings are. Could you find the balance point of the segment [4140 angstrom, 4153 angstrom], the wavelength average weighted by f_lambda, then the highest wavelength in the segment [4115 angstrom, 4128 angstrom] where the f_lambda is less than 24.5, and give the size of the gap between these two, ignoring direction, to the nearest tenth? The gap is 20.1 angstrom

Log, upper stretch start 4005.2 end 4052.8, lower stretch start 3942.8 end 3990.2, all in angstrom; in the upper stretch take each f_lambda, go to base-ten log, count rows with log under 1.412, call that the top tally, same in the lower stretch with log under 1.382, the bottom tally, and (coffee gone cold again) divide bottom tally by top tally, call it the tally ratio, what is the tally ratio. 1.2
